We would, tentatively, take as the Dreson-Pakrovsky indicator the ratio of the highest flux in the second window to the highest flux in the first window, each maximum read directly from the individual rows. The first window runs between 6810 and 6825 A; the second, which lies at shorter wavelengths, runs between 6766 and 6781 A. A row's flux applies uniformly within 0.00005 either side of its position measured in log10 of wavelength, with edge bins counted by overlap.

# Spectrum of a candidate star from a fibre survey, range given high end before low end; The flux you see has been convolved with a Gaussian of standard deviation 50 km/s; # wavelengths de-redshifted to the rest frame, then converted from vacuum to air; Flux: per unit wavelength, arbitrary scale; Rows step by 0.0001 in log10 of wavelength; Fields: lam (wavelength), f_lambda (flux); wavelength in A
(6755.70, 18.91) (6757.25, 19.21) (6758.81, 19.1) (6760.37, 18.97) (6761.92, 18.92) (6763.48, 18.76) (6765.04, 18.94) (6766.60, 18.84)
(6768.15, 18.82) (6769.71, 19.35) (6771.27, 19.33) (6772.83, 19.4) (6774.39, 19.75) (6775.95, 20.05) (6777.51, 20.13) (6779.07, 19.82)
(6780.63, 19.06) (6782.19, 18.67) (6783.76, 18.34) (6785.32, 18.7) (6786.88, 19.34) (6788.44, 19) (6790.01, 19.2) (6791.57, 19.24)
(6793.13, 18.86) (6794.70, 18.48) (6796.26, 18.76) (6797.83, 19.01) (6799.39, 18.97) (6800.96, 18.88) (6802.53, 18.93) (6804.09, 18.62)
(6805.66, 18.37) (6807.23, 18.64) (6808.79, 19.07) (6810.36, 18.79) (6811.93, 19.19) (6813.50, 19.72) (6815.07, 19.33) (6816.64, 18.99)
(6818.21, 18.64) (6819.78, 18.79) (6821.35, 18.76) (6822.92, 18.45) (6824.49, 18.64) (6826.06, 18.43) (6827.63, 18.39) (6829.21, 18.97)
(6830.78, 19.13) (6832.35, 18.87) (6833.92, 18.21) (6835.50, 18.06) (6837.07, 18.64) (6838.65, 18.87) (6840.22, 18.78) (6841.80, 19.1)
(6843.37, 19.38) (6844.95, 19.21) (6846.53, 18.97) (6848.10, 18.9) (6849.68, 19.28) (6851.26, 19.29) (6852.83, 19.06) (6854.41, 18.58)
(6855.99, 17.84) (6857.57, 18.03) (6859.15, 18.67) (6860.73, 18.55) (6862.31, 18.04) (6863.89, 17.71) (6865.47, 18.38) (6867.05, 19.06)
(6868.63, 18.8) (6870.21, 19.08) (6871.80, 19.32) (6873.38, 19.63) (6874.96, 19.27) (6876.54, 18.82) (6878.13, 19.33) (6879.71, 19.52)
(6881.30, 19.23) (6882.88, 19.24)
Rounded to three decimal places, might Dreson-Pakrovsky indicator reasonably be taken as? 1.021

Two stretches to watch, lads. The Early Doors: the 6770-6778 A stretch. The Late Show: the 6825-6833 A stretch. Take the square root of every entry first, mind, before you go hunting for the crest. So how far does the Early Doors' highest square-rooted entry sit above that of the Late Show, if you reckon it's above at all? 0.11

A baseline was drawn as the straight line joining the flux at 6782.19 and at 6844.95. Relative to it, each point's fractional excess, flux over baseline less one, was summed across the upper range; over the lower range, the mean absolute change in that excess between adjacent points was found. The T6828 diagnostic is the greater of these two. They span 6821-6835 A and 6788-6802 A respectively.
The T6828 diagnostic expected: 0.011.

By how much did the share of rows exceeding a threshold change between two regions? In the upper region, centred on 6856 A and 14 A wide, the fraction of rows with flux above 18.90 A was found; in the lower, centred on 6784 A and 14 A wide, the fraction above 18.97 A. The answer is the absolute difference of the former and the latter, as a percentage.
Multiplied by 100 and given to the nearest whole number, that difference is 33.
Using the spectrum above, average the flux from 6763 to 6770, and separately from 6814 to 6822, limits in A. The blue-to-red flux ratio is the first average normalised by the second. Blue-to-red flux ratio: 1.00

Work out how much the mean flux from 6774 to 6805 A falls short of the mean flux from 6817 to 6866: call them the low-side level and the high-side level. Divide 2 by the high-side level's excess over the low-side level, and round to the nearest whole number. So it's -5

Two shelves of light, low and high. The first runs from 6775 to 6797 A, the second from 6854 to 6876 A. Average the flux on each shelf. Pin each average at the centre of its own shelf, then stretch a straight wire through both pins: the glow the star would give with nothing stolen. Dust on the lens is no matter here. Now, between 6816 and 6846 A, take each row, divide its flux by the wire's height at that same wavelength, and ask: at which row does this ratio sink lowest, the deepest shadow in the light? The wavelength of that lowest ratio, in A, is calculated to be 6835.50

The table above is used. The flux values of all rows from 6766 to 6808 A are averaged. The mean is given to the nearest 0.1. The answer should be 19.1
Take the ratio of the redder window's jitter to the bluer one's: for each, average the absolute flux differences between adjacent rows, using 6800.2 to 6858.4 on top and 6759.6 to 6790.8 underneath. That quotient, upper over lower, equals 1.05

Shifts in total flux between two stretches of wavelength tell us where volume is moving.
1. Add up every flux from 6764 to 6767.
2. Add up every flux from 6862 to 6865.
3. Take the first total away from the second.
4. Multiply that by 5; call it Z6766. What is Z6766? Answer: -10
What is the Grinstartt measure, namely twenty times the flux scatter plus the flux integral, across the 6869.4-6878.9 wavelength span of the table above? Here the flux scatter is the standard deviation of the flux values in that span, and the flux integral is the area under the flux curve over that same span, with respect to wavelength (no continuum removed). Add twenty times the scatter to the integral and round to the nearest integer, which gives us 188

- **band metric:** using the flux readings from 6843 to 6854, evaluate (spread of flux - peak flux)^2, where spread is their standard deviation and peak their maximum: 369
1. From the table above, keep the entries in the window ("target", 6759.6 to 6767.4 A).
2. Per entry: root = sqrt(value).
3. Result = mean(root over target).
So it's 4.35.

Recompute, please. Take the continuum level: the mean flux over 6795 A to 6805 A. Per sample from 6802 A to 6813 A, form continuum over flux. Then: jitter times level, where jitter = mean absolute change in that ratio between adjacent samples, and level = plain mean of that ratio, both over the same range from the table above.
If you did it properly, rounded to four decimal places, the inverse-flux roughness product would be 0.0173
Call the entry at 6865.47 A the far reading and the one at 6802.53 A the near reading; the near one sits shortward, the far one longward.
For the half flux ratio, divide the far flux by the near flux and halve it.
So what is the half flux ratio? 0.485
